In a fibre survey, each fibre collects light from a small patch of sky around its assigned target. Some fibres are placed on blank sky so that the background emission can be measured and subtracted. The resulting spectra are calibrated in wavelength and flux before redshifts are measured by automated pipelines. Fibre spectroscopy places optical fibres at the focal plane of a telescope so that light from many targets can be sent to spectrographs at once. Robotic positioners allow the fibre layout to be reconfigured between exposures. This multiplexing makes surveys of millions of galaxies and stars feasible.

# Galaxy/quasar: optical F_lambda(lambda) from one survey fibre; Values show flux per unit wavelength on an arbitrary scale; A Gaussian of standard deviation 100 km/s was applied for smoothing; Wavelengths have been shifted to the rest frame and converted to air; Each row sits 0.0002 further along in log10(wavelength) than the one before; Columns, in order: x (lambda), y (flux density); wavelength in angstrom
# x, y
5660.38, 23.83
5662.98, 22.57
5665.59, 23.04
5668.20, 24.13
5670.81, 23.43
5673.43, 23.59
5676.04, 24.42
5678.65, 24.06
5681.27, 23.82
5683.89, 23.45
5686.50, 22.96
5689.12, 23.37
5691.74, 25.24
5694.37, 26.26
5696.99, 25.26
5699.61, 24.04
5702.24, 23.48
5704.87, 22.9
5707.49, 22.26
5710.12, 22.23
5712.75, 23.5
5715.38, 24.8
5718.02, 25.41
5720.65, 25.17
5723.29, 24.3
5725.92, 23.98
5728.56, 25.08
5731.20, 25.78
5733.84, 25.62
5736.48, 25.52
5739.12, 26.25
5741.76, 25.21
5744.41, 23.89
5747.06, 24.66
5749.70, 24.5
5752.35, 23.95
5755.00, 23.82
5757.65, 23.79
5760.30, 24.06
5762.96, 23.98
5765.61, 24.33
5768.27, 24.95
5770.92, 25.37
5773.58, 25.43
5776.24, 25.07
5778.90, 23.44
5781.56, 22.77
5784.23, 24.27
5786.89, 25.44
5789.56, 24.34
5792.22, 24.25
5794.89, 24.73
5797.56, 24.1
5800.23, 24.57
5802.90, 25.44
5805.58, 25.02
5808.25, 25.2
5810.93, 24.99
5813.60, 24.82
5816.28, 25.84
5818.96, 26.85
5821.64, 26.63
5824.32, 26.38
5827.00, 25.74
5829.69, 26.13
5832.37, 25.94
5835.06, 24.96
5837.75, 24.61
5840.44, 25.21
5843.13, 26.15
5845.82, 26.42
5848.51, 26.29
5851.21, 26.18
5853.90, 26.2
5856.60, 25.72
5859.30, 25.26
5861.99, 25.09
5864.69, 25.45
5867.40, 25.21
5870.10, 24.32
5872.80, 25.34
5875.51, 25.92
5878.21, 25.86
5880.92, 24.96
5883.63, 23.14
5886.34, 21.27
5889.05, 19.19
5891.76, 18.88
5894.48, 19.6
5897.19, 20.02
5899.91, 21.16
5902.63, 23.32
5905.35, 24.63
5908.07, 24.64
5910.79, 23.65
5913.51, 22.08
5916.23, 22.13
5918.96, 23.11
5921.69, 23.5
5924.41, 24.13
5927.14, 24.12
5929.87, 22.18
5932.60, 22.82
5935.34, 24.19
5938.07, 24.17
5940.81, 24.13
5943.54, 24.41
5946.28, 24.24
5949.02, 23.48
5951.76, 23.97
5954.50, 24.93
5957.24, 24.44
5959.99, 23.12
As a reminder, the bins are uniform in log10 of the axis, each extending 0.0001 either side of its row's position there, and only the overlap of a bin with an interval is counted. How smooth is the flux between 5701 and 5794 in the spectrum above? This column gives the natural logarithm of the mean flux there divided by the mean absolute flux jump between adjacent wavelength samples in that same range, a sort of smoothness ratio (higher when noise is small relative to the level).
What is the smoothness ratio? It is 3.68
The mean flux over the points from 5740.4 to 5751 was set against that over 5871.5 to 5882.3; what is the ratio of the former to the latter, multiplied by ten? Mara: 9.6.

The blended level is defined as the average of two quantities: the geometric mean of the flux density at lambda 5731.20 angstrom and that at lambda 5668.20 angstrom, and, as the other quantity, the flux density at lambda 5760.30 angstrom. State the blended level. 24.5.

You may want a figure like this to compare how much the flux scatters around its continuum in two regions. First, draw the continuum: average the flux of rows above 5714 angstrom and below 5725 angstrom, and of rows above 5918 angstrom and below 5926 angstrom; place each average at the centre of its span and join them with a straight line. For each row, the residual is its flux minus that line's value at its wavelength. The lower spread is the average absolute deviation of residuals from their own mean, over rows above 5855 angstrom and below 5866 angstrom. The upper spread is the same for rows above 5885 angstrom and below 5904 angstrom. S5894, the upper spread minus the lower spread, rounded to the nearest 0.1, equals 1.0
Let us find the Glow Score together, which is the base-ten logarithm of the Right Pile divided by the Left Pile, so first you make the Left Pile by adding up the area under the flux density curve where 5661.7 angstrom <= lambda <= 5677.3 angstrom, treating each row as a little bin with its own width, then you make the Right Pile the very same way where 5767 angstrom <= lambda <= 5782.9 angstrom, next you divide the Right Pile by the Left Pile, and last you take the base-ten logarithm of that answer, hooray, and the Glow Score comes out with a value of 0.026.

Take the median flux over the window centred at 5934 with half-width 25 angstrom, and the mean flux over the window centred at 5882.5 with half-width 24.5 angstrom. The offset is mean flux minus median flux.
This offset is -0.8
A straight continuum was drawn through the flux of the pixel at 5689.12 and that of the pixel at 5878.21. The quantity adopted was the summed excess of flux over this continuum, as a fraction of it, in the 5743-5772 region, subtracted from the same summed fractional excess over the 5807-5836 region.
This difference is 0.3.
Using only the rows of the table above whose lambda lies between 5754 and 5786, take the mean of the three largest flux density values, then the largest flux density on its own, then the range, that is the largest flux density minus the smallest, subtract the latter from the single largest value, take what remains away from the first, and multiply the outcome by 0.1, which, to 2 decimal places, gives 0.25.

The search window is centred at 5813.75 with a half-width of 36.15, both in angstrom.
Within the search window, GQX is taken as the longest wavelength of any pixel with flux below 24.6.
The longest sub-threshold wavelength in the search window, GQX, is 5800.23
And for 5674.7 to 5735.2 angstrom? 5725.92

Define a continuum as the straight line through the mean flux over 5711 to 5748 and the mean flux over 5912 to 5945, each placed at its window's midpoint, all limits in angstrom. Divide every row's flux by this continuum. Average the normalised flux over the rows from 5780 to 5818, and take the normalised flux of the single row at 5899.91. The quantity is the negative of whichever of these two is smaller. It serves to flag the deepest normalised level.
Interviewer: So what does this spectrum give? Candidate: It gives -0.90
